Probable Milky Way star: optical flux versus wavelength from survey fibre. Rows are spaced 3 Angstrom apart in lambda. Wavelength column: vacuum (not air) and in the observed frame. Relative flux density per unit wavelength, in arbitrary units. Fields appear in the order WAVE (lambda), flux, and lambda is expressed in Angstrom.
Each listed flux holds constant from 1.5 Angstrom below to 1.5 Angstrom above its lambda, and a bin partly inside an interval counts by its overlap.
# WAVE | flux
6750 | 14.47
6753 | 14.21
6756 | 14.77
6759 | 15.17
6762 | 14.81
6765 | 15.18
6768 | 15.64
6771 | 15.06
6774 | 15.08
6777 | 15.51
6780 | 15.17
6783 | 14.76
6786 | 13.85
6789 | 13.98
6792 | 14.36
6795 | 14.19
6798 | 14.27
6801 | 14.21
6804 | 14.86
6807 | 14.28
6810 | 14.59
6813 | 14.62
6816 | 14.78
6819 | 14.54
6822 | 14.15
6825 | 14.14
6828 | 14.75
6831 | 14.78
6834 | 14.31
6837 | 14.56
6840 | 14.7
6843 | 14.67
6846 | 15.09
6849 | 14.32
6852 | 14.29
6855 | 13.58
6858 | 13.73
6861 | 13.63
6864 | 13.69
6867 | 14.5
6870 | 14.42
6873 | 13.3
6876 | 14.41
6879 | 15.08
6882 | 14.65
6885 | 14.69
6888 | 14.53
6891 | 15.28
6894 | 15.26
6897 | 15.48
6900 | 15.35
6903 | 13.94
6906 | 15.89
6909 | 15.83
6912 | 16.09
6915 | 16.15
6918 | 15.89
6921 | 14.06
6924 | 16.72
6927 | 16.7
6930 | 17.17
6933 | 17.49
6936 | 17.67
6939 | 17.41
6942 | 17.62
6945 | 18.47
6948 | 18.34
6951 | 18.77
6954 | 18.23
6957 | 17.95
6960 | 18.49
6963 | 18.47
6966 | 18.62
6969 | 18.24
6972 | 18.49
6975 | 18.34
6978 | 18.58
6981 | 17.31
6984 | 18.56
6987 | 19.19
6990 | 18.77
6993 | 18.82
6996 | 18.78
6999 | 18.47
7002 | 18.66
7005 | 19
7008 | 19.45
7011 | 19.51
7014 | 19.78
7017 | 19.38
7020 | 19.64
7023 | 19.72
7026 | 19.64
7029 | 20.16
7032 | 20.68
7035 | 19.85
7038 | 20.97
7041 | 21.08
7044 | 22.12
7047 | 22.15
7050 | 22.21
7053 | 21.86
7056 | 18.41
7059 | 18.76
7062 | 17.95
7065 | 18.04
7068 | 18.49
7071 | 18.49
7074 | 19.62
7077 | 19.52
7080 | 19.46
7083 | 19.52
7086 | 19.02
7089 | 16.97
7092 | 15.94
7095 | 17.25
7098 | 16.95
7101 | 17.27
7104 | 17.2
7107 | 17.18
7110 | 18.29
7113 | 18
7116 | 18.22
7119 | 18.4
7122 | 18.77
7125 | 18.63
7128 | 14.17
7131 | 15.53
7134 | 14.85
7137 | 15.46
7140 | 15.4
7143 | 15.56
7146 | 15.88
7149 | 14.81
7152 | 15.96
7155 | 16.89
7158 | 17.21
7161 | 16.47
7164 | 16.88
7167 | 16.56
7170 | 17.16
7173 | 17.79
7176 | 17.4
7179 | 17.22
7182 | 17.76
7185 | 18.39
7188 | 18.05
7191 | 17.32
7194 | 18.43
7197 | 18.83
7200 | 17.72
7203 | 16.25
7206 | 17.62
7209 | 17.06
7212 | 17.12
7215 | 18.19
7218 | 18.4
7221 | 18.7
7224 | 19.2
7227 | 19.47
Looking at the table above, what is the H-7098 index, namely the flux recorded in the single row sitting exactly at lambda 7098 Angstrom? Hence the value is 16.95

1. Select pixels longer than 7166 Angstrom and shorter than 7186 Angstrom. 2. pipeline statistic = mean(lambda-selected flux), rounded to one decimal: 17.5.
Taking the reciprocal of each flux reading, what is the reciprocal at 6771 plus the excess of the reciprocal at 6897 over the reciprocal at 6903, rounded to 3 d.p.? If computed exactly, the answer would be 0.059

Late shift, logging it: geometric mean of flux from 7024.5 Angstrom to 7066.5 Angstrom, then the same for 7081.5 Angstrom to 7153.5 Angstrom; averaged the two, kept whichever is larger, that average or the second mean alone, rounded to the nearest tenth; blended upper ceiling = 18.5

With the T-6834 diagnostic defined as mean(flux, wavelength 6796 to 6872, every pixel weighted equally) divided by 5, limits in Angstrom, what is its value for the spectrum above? 2.9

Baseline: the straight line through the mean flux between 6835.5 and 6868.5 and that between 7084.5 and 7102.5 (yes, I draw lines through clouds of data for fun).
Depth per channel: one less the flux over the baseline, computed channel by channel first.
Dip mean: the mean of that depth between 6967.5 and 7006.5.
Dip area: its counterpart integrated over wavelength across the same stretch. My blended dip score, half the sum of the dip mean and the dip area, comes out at -3.31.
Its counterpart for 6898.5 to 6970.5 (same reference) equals -4.25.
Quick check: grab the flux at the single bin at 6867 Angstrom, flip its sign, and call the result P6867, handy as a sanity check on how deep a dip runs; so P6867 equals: -14.5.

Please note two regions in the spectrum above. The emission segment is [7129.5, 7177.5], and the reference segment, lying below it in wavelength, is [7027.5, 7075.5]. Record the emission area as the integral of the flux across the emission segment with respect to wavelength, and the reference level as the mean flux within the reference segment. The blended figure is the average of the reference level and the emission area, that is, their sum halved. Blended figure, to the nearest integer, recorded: 400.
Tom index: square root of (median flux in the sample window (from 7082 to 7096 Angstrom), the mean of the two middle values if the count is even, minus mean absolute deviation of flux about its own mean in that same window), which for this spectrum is 4.00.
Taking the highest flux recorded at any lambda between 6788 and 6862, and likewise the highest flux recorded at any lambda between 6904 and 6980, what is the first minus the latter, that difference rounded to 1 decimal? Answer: -3.7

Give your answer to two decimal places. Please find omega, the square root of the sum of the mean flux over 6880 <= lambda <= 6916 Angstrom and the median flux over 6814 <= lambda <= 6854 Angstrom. 5.46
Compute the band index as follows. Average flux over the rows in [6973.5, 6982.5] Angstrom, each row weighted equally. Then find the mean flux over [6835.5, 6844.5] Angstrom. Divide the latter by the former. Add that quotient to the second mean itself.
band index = 15.5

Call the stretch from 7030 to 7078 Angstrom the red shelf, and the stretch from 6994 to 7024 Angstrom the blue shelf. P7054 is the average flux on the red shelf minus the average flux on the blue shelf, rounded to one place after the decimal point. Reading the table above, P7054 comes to 0.8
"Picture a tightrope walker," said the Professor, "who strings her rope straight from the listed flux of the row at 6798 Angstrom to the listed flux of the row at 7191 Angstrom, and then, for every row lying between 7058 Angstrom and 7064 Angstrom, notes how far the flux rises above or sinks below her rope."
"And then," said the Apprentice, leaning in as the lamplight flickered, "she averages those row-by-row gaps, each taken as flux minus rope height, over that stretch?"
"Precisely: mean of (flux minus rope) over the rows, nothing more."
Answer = 2.0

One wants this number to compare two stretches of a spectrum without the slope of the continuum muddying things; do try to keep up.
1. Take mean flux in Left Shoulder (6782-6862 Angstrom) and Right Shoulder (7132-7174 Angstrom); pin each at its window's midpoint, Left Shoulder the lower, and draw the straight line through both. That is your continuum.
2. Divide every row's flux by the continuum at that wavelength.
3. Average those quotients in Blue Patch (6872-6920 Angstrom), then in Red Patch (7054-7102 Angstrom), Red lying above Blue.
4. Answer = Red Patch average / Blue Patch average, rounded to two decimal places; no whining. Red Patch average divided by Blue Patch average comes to 1.13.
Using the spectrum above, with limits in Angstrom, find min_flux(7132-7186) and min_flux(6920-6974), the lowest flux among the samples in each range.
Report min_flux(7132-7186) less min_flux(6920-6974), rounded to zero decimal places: 1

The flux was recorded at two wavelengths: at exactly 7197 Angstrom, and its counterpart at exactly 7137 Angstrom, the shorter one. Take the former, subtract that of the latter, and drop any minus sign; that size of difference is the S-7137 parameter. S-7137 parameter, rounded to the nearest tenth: 3.4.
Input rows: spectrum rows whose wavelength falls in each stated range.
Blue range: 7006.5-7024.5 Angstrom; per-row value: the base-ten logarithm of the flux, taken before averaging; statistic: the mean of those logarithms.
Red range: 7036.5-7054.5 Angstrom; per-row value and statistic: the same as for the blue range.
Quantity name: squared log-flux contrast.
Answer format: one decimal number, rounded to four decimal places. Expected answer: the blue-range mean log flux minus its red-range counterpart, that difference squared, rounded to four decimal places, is 0.0020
